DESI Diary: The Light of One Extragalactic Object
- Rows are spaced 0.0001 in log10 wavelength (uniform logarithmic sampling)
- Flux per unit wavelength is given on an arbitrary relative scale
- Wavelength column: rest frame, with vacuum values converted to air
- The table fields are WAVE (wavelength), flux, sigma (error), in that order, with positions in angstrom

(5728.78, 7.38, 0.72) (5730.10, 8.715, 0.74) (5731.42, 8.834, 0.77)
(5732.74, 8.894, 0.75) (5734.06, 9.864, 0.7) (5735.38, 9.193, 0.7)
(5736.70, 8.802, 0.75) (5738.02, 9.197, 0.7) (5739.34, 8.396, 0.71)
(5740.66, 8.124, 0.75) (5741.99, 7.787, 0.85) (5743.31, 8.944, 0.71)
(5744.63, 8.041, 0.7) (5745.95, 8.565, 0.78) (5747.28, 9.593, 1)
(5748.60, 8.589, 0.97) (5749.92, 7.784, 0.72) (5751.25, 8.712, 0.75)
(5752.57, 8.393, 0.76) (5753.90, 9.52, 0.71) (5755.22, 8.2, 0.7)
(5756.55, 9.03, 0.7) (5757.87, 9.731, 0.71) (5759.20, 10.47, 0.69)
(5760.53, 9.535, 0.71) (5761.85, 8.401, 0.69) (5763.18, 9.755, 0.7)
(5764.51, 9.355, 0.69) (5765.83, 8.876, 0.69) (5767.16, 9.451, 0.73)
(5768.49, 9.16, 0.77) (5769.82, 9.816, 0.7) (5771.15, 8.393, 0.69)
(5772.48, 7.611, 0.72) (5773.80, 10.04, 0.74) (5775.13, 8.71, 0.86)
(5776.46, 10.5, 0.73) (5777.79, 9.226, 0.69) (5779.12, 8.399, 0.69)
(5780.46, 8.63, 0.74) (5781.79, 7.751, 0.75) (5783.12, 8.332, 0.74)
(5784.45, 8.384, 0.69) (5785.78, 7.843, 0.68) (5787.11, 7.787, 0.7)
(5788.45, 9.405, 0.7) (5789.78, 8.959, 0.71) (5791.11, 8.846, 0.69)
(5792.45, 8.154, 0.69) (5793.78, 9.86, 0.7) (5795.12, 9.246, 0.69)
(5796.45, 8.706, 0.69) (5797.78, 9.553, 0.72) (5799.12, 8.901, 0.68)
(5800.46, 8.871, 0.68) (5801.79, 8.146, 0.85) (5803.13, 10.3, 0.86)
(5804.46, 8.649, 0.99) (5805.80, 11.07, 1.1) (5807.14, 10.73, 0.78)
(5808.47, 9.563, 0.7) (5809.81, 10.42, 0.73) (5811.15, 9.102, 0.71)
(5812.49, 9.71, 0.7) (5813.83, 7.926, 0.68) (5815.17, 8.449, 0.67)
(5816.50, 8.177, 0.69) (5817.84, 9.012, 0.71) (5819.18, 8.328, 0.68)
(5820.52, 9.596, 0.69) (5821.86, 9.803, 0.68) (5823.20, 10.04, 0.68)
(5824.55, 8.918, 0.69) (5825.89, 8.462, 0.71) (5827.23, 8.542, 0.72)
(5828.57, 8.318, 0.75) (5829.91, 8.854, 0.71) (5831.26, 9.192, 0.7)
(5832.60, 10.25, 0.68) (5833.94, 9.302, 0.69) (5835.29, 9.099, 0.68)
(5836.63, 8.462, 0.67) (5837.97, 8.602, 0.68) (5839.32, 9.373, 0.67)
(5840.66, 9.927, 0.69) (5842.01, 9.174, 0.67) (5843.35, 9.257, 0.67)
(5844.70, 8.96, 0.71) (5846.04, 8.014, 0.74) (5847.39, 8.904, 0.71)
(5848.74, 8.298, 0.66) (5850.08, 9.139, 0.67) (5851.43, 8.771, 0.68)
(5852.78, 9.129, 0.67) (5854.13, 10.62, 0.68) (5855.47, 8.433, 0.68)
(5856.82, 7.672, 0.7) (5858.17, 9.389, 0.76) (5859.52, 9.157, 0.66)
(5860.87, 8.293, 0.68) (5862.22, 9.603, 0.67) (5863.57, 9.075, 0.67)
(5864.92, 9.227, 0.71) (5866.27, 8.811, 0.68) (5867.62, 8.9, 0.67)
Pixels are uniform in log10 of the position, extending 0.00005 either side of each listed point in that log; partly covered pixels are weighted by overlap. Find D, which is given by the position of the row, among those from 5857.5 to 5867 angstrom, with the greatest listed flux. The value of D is 5862.22 angstrom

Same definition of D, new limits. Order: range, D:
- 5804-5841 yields 5805.80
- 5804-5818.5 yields 5805.80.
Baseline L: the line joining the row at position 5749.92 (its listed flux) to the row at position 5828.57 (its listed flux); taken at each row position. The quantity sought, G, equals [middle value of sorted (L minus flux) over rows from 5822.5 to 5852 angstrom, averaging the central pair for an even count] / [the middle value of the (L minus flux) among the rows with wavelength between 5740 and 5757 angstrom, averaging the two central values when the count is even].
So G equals 0.7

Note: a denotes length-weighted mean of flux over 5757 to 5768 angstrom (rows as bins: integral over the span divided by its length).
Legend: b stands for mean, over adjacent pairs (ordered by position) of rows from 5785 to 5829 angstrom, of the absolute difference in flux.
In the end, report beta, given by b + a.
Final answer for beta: 10.3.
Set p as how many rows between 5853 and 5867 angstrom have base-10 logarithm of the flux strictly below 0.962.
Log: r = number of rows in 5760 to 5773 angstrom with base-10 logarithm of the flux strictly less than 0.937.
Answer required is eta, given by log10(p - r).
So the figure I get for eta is 0.5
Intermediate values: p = 6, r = 3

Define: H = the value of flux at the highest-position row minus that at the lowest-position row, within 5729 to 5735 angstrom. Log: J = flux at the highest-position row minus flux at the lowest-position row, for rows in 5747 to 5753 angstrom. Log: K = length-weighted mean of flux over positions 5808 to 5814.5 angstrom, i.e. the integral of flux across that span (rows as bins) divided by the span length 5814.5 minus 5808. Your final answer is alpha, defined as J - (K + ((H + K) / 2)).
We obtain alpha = -15.8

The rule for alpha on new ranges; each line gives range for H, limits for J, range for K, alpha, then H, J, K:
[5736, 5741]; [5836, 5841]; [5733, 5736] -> -12.4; -0.7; 1.5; 9.5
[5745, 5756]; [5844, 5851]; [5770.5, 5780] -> -13.1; -0.4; 0.2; 9.0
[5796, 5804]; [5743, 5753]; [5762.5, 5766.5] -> -15.3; 1.6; -0.6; 9.3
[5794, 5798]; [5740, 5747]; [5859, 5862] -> -13.0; 0.3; 0.4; 8.8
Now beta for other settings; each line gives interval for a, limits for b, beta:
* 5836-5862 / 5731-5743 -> 9.4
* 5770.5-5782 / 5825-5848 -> 9.4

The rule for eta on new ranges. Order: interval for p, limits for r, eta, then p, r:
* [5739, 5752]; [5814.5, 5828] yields 0.6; 9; 5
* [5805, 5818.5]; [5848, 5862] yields 0.0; 5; 4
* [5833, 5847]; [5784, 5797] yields 0.0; 5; 4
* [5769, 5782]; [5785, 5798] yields 0.5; 6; 3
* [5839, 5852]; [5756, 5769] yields 0.7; 6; 1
